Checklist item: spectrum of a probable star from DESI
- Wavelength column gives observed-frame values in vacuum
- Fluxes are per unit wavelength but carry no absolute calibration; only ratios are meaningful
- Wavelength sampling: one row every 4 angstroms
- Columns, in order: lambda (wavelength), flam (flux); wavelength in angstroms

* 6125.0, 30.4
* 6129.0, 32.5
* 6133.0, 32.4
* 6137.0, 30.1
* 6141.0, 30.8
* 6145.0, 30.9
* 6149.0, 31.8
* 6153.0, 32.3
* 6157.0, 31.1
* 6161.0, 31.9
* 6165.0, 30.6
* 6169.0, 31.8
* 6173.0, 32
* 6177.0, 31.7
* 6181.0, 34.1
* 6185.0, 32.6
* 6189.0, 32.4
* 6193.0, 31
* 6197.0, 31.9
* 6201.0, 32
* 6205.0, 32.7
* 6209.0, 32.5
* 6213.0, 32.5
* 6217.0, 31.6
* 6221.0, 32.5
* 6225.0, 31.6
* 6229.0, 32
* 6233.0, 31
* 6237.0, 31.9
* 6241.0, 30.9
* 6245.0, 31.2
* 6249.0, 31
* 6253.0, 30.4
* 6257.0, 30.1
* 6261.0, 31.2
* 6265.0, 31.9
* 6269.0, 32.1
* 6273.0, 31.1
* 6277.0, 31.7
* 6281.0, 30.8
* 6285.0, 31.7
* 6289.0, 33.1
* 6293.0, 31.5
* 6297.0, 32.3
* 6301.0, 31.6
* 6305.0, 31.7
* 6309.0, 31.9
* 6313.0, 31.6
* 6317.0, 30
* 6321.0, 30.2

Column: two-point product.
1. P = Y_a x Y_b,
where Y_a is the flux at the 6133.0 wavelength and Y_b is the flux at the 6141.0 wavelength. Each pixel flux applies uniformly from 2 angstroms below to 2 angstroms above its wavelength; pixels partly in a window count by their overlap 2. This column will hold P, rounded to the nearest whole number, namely 998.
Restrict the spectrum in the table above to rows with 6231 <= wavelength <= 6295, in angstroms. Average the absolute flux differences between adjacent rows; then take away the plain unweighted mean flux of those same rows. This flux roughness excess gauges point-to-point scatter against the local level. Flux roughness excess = -30.6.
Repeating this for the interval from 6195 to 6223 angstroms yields -31.8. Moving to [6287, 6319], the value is -31.0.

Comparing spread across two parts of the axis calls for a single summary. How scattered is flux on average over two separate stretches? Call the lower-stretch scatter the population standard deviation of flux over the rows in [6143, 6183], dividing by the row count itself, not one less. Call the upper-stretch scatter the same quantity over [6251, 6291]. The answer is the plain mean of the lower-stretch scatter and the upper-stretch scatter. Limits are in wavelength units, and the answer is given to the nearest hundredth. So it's 0.87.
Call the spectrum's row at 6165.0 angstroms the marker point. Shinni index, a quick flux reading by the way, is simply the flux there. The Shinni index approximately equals 30.6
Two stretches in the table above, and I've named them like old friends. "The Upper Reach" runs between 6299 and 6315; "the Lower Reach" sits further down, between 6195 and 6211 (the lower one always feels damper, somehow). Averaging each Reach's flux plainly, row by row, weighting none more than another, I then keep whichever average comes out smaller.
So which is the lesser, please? 31.7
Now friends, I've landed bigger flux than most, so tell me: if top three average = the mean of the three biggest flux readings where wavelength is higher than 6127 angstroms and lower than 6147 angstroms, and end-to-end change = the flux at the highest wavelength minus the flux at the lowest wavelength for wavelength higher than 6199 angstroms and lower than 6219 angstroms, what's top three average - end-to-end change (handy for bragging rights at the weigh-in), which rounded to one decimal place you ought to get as 32.3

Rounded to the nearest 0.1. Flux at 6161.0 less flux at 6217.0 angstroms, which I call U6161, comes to 0.3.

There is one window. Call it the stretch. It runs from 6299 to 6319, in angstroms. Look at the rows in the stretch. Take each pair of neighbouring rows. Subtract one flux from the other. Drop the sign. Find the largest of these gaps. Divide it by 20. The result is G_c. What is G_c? 0.080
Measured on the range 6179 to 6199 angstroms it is 0.075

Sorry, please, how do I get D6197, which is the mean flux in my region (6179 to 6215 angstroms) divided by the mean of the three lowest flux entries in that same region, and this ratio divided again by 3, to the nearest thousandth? 0.342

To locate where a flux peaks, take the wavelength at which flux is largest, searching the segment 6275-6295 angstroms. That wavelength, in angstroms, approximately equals 6289.0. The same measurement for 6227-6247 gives 6229.0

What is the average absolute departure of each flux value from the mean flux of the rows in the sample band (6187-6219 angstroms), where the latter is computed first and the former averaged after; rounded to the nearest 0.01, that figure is 0.45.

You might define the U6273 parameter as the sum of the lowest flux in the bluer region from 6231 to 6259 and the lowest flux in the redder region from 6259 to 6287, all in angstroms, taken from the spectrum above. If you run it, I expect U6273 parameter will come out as 60.9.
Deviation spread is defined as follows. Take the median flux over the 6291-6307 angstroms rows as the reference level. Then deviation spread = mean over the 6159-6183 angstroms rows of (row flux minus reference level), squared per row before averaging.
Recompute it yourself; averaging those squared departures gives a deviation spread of 1.2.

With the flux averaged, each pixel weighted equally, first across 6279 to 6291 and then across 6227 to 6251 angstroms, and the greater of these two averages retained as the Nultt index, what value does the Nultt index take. 31.9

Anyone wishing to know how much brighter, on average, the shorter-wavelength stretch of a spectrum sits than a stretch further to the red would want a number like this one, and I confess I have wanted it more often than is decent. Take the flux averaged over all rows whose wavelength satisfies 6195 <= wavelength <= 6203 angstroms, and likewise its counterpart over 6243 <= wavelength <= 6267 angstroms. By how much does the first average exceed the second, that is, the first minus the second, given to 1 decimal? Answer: 1.0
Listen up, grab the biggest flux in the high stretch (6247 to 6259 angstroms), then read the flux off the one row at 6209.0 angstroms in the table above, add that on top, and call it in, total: 63.5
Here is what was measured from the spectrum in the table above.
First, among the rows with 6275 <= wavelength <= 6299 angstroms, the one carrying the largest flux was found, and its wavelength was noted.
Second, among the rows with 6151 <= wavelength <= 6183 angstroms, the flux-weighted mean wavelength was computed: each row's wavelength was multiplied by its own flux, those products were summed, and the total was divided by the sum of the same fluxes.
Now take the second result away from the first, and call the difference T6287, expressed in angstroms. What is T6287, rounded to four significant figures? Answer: 121.9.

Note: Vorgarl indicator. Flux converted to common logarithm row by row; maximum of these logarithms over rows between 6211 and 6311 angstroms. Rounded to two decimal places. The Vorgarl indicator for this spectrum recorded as 1.52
